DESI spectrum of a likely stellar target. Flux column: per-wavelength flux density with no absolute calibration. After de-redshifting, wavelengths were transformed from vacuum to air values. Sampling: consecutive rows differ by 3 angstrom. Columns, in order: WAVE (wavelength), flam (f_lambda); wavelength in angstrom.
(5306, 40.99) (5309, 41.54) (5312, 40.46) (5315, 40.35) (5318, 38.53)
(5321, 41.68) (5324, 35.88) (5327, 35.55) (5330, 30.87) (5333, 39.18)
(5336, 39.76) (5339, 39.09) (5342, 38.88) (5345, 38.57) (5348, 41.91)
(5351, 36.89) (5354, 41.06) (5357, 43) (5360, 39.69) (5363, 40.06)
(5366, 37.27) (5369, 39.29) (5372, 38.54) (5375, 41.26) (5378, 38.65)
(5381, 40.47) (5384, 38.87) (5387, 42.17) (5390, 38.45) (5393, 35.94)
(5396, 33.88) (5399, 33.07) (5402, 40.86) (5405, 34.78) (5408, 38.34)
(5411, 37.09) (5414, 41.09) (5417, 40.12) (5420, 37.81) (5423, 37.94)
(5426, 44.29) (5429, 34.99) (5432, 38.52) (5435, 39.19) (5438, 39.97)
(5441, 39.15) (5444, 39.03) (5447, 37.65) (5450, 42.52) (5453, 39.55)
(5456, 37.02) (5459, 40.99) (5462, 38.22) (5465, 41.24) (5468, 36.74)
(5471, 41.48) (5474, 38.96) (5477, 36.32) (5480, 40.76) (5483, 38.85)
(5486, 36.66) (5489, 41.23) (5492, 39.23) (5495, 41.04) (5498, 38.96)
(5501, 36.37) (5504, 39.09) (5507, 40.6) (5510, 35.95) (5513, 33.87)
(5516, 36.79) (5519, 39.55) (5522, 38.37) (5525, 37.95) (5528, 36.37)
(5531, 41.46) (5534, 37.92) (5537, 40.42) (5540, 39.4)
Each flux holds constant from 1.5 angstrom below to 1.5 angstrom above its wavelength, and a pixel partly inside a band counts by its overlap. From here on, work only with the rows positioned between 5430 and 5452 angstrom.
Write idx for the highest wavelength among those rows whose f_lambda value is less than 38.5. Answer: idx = 5447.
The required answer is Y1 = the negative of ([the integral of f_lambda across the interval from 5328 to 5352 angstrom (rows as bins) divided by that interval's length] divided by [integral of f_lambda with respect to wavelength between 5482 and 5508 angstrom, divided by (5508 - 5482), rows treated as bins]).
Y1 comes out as -0.98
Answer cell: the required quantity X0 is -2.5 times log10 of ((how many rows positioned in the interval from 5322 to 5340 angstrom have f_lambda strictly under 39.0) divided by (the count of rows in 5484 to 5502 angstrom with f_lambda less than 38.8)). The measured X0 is -0.4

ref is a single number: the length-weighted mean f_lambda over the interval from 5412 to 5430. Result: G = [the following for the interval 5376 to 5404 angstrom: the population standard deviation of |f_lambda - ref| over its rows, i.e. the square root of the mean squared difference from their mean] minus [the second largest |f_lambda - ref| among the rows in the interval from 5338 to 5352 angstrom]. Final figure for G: -0.4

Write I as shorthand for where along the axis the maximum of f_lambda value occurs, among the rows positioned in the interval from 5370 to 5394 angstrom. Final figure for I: 5387 angstrom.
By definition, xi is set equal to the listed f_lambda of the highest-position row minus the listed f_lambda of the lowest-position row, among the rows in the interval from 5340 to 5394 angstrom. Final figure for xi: -2.9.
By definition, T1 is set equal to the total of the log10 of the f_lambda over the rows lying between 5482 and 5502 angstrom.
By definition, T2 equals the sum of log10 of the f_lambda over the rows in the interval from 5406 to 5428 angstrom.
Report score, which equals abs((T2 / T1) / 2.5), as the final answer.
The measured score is 0.402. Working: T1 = 11.13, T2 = 11.2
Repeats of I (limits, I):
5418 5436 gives 5426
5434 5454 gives 5450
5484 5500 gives 5489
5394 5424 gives 5414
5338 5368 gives 5357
